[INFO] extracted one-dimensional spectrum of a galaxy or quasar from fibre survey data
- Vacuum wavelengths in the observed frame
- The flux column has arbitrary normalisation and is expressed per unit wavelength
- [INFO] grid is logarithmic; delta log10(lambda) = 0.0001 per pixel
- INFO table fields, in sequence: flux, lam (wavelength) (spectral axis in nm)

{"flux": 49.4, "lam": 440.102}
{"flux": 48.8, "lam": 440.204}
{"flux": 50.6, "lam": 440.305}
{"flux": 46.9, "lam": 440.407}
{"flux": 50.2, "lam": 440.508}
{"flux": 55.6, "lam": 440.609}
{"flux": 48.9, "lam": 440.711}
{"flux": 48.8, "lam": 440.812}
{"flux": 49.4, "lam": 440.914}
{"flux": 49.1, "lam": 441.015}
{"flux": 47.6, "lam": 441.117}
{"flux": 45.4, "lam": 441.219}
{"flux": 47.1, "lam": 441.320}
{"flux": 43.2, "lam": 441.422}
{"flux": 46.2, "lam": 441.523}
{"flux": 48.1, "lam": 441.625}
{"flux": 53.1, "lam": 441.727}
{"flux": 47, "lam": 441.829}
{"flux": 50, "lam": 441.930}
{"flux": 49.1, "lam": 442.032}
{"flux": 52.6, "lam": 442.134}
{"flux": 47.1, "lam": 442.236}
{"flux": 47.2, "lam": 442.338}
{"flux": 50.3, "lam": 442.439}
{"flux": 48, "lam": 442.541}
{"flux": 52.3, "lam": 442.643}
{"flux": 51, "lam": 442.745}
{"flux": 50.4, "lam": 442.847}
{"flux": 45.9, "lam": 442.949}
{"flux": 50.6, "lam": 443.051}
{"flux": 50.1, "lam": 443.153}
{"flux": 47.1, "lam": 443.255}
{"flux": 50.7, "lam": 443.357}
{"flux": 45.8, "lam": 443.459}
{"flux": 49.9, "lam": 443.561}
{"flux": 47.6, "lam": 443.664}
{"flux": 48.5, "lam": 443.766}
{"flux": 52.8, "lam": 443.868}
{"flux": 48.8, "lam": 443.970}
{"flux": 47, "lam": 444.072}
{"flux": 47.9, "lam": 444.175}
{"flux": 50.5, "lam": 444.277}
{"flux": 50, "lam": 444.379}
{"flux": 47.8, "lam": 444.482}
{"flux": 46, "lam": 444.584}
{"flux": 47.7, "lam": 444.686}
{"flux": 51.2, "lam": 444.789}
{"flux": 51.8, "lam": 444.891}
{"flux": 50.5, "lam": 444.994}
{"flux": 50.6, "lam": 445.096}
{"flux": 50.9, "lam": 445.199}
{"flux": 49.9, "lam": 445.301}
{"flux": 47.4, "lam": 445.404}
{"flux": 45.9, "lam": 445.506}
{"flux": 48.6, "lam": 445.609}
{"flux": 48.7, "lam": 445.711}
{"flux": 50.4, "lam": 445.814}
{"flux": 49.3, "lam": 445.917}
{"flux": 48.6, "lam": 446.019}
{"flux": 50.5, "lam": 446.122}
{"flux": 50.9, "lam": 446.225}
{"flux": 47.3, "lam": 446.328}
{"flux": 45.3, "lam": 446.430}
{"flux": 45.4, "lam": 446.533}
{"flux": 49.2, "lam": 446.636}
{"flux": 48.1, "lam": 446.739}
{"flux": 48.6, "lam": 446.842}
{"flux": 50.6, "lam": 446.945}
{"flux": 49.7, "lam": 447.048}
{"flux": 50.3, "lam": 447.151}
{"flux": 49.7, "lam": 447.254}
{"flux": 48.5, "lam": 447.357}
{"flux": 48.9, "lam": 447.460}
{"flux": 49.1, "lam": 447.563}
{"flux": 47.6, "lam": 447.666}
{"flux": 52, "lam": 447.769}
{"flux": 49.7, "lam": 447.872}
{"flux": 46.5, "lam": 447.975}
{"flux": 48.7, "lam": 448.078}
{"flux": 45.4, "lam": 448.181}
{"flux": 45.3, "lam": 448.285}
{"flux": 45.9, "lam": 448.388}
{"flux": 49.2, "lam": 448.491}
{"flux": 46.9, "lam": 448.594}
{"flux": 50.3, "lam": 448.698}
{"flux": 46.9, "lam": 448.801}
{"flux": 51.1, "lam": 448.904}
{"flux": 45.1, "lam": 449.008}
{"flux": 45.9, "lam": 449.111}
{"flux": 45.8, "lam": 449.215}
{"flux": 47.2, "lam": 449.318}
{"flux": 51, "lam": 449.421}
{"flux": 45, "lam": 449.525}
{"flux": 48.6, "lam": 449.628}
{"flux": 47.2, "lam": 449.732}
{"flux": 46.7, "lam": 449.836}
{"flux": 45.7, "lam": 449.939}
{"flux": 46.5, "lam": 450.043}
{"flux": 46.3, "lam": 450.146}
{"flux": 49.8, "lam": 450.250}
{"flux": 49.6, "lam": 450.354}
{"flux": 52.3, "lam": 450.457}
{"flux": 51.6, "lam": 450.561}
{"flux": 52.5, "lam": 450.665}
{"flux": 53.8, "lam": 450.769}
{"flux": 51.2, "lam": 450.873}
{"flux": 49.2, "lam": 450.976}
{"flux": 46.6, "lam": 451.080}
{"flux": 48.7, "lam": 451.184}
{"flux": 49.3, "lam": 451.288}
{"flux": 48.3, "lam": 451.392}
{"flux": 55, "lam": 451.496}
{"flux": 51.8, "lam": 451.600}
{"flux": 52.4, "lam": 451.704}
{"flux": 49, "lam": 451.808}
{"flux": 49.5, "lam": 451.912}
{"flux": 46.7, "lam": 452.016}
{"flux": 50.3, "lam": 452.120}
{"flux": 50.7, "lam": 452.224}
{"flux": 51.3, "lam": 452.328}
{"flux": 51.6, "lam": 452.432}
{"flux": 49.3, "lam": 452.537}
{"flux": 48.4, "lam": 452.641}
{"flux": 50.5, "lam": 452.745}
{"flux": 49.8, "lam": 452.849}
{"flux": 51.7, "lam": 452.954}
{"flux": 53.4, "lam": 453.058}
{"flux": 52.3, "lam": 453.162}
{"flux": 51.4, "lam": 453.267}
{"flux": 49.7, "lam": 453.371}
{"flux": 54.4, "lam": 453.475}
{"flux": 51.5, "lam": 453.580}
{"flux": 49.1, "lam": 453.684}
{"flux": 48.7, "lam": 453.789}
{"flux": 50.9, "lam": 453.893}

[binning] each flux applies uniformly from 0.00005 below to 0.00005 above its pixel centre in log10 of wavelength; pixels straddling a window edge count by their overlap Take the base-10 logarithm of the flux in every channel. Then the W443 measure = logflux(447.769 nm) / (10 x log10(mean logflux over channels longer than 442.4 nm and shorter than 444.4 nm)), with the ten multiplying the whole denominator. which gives 0.751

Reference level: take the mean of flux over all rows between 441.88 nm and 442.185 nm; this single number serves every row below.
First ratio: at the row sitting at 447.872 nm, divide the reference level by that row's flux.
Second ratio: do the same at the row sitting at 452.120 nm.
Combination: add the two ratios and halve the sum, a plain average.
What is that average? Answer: 1.01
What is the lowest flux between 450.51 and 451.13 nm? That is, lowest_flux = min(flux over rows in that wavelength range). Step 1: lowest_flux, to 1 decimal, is 46.6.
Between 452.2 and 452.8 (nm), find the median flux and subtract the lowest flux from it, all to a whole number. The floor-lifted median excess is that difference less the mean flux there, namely -48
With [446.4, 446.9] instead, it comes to -45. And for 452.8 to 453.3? -50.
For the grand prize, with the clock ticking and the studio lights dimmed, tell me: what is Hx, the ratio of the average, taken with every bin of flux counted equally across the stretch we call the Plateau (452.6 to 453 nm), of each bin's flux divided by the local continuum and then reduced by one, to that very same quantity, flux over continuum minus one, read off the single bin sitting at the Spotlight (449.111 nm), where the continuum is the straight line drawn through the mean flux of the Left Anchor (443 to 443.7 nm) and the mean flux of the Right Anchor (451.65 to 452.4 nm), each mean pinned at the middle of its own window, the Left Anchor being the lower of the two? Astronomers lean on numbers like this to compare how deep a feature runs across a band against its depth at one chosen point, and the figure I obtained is 0.0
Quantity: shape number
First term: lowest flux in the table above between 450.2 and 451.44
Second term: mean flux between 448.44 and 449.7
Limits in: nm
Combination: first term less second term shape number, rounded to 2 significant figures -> -1.1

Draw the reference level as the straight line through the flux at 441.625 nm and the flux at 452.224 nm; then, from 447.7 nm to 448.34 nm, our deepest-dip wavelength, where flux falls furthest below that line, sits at 448.285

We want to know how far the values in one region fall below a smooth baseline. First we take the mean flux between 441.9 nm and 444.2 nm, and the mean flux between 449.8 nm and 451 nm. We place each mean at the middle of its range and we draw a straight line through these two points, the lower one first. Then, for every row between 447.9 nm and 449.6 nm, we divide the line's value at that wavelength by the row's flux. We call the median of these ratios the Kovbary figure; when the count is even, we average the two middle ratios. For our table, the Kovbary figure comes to 1.06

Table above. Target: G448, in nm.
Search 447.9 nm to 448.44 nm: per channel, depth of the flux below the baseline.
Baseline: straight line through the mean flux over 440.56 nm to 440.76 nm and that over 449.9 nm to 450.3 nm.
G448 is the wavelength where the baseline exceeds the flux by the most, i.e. 448.285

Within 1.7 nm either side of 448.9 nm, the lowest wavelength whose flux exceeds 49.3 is 447.254 nm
